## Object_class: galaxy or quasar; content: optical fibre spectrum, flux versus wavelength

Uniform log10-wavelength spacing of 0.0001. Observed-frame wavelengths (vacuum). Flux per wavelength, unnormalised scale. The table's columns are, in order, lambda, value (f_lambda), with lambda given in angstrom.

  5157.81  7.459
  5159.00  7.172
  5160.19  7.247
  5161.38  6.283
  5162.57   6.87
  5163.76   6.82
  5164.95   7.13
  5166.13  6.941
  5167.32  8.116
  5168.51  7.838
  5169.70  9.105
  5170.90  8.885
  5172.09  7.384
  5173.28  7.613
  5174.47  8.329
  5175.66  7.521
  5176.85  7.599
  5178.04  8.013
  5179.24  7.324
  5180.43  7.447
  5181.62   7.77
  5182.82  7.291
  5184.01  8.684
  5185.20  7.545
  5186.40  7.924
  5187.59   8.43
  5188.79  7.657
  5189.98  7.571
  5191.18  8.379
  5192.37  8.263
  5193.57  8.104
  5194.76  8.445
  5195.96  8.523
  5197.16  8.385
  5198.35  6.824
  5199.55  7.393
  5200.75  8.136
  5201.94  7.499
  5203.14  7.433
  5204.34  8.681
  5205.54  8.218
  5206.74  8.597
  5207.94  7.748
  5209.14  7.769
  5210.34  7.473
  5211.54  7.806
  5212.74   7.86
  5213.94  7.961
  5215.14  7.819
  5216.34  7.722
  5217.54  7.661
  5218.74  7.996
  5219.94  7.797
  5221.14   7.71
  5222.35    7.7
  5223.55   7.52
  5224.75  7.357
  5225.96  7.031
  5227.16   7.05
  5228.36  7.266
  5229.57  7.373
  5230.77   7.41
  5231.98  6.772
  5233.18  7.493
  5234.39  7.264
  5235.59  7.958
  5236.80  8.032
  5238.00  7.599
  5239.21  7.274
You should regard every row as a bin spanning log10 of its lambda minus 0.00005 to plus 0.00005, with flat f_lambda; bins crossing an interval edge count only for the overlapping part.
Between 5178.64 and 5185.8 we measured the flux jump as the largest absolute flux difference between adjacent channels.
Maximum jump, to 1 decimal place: 1.4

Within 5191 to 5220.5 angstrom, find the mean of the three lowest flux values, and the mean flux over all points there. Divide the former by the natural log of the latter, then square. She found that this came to 12.1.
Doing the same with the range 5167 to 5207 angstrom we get 11.9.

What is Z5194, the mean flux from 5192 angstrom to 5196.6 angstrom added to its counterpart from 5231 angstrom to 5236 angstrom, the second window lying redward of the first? 15.7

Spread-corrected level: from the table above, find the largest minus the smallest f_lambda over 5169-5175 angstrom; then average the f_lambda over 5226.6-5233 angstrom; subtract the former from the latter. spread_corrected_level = 5.5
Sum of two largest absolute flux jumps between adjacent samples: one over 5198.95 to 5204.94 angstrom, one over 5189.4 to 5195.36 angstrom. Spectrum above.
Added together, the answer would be 2.06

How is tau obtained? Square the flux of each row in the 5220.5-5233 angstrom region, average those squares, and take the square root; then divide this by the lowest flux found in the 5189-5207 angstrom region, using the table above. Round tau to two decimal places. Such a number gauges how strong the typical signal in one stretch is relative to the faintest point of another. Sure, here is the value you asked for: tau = 1.07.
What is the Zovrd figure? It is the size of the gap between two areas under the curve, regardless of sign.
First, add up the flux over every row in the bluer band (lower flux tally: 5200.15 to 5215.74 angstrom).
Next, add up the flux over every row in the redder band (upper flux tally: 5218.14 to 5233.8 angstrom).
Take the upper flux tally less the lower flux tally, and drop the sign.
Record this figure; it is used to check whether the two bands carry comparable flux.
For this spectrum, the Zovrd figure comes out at 6.5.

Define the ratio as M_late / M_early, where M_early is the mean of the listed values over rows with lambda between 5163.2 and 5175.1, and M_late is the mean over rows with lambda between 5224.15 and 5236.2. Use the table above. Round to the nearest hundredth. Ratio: 0.93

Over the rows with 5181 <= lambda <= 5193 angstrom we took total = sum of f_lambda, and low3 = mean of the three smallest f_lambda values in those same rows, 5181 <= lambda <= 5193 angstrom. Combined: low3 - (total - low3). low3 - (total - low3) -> -65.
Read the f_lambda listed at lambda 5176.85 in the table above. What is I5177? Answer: 7.599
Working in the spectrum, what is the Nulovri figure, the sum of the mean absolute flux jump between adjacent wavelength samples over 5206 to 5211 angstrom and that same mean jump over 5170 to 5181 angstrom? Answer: 0.96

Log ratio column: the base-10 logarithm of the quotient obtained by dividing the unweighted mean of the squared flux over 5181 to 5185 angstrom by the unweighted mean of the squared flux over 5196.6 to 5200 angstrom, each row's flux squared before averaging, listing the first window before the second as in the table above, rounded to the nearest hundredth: 0.04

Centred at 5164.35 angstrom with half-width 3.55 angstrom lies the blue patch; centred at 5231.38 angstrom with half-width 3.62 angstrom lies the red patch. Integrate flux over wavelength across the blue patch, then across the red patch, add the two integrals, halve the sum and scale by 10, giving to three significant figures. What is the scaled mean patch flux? 513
